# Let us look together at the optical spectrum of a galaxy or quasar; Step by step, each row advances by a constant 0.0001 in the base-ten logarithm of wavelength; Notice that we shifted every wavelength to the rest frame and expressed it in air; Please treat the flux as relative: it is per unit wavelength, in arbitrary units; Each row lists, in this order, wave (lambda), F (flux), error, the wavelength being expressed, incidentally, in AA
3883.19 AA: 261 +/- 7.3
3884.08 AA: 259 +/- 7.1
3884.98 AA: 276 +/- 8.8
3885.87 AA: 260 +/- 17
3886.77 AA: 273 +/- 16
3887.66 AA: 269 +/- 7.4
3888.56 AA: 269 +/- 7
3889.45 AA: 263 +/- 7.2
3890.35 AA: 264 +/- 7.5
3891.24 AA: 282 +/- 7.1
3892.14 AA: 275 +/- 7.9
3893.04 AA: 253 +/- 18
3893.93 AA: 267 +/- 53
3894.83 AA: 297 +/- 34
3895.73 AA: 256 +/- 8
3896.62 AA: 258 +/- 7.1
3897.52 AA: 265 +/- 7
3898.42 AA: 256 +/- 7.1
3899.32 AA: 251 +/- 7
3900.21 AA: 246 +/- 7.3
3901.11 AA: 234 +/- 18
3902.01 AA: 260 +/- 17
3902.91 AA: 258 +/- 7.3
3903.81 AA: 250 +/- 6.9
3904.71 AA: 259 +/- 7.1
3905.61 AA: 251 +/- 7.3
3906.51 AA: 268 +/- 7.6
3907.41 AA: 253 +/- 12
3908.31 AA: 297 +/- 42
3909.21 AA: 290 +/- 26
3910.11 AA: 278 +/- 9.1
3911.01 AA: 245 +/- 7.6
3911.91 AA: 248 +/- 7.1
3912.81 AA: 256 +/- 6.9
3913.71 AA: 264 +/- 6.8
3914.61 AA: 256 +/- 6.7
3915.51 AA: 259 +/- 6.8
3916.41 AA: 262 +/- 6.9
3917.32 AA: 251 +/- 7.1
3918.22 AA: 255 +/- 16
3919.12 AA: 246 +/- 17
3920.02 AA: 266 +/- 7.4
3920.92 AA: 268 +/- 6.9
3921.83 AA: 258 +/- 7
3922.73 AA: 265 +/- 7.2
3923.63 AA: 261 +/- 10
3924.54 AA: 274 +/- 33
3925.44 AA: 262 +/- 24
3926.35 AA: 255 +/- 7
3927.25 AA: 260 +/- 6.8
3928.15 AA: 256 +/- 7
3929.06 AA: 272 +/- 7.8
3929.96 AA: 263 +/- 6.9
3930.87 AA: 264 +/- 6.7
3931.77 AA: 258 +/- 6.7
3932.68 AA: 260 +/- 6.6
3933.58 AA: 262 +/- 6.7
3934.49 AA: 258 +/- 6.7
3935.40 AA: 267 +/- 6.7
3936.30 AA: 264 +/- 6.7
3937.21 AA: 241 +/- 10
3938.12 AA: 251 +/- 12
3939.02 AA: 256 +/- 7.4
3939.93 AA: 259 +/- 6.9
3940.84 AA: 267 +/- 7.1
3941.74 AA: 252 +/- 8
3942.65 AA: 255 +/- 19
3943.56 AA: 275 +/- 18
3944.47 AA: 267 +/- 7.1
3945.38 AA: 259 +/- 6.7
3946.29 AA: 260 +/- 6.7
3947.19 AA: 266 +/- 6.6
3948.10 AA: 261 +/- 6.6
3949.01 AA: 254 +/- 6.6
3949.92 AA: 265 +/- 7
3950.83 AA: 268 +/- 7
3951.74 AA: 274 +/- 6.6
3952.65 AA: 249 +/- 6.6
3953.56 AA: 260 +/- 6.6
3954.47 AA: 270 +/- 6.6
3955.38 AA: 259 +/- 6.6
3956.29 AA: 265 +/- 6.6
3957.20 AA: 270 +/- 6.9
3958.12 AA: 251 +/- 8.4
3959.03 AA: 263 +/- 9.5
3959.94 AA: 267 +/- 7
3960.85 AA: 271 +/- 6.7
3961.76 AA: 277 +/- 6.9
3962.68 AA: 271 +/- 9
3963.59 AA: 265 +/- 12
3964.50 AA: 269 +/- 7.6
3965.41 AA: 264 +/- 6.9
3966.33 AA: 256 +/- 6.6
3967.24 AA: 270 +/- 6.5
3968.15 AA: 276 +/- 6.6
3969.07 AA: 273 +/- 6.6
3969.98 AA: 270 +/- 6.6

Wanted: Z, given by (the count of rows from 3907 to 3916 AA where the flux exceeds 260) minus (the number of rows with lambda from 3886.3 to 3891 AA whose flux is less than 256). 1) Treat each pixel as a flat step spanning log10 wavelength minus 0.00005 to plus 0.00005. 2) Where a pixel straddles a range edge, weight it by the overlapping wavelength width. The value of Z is 4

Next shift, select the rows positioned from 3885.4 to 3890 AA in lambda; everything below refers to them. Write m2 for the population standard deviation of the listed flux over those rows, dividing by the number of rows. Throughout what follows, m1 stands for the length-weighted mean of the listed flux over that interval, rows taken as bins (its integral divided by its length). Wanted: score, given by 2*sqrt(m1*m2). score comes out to 71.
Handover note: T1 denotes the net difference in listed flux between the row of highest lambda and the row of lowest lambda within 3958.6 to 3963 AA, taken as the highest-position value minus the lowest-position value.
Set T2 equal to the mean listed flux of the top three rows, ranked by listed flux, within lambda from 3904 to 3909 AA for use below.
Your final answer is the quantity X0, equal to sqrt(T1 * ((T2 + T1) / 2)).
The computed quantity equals 34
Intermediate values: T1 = 8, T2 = 275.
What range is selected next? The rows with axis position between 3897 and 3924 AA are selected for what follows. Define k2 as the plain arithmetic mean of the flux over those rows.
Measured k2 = 259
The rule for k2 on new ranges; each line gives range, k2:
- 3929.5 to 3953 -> 261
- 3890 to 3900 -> 266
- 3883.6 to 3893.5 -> 268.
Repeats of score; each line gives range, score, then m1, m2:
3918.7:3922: 95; 260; 8.6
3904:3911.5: 138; 267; 17.8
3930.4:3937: 57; 261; 3.1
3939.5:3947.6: 84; 262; 6.7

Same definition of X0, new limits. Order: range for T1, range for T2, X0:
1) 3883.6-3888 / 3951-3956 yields 37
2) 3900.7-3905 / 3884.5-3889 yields 61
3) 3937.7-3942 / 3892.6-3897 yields 12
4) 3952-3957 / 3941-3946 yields 48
